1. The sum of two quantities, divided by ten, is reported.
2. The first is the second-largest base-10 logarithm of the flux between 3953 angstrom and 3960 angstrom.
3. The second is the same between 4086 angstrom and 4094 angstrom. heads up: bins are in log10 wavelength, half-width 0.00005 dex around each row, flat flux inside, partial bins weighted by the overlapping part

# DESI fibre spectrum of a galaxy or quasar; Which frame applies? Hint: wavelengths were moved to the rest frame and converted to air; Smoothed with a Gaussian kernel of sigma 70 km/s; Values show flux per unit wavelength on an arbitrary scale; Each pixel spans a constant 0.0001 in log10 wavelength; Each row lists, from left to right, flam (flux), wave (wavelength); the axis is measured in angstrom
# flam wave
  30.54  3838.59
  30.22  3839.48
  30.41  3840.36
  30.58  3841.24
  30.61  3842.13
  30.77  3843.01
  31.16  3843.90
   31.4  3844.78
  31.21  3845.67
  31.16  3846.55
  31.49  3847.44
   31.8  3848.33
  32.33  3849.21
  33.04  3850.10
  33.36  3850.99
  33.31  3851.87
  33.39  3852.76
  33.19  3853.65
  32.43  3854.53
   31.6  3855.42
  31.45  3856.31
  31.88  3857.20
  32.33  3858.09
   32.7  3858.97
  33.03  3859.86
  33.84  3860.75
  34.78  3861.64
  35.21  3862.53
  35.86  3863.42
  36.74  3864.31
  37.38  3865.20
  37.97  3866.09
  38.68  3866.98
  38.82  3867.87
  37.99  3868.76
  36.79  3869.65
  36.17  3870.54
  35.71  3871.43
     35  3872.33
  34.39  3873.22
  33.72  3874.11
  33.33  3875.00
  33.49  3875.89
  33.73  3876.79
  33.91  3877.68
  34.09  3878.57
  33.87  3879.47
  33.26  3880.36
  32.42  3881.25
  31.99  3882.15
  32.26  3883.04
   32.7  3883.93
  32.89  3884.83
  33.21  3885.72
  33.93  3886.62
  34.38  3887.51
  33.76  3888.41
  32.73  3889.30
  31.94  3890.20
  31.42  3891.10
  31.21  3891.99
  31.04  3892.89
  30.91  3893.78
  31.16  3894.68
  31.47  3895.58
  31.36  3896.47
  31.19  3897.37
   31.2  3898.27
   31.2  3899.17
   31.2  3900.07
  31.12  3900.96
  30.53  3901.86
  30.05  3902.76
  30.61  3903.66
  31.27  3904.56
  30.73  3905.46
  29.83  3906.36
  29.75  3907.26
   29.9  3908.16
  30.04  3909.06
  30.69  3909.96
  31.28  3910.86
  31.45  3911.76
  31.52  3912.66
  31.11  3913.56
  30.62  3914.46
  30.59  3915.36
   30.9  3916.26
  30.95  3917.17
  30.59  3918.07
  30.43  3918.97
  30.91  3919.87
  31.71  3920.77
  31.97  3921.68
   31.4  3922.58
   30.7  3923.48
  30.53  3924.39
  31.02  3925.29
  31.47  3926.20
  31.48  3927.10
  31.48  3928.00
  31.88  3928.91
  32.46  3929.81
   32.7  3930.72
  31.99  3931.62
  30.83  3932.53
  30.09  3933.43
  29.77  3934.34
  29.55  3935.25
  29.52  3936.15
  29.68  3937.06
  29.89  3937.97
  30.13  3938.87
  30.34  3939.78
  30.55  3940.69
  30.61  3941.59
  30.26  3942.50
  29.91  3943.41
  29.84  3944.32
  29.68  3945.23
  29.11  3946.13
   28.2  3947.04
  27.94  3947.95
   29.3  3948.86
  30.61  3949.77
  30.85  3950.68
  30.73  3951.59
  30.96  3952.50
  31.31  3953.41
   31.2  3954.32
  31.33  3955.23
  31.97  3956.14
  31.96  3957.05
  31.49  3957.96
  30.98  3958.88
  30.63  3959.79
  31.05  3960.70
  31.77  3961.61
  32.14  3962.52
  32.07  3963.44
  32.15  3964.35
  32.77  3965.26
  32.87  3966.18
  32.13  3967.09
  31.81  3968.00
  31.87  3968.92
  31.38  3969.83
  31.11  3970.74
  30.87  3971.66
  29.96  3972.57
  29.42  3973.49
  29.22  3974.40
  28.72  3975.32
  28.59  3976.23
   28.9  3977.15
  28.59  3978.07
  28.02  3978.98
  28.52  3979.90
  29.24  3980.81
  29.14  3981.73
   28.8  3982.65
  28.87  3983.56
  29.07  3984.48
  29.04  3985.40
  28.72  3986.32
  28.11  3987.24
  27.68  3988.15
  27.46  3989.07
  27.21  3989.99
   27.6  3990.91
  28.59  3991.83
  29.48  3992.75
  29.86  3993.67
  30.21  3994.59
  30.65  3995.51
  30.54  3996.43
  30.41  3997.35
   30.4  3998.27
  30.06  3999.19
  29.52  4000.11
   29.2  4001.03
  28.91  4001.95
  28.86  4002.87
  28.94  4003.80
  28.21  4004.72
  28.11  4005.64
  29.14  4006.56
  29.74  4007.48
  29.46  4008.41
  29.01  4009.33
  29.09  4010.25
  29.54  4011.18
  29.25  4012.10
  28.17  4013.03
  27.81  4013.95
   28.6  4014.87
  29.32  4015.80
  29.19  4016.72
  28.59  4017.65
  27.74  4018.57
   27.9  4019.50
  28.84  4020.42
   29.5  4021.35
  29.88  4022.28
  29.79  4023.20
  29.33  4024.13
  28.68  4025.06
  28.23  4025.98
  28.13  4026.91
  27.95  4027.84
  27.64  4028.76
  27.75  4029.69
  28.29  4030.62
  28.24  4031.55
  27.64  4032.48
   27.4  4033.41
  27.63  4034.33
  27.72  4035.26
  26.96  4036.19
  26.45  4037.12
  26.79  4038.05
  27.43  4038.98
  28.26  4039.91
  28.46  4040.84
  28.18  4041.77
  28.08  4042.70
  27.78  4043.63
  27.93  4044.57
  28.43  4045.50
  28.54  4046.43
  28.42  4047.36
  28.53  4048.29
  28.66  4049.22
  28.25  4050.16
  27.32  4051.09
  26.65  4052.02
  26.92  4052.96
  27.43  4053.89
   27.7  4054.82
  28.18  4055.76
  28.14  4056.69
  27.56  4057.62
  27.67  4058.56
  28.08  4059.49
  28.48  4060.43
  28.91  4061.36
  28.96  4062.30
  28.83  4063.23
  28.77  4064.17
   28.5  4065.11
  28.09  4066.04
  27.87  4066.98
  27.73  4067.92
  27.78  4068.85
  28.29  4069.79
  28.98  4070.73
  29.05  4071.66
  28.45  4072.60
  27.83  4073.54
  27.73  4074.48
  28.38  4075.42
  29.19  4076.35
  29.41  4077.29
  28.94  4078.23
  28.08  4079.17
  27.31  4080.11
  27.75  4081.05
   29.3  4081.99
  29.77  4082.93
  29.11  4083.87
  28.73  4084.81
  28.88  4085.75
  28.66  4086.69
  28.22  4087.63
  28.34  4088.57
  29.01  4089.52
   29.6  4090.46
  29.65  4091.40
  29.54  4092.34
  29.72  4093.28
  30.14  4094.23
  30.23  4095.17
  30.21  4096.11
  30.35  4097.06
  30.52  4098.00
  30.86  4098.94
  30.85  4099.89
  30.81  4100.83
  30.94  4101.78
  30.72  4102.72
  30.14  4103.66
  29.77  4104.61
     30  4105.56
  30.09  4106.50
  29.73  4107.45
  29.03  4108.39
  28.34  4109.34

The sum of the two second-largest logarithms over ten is 0.298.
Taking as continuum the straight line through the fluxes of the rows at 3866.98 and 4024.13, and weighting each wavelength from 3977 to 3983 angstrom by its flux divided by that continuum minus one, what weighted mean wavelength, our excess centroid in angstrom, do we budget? 3979.8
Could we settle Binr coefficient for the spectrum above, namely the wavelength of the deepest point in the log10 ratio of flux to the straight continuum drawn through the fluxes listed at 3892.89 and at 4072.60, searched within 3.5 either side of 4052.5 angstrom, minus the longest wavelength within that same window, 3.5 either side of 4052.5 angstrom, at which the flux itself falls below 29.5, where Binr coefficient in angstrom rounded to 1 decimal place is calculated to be -3.7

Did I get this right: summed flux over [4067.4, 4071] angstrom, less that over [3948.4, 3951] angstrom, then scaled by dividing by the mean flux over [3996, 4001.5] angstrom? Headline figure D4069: 0.7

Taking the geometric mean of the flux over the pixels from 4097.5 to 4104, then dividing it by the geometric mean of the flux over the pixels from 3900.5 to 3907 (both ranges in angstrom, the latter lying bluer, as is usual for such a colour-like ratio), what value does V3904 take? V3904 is 1.00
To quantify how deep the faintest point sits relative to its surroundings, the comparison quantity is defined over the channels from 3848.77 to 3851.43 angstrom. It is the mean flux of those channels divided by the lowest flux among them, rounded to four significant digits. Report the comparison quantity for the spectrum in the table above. 1.018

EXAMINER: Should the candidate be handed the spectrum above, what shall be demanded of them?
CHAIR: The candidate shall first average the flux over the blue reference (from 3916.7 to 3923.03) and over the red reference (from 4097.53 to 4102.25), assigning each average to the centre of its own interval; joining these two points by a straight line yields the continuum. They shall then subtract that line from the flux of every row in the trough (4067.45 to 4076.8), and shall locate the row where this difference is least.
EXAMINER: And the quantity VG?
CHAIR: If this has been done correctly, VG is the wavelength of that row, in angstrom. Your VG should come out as 4067.92 angstrom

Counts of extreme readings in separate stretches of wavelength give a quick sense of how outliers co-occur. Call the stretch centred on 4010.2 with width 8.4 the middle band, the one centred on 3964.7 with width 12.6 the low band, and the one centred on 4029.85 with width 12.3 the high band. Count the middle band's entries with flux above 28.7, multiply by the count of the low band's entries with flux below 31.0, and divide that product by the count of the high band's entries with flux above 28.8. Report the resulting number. 14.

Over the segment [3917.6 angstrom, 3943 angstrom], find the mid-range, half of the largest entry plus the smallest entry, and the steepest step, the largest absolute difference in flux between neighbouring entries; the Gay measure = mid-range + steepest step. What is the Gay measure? 32.3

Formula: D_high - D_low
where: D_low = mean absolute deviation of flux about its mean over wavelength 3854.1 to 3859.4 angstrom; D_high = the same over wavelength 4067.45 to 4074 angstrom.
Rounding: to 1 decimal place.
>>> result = 0.0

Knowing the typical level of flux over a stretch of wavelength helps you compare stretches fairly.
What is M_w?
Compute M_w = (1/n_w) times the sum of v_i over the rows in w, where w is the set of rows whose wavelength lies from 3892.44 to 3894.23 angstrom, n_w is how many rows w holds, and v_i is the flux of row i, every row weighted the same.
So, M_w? 31.0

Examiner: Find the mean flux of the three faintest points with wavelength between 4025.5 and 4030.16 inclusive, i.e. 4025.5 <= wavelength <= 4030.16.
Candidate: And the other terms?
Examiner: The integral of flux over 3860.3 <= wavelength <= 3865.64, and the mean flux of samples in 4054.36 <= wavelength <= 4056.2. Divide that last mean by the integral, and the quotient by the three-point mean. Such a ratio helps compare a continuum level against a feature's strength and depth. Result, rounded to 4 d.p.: 0.0053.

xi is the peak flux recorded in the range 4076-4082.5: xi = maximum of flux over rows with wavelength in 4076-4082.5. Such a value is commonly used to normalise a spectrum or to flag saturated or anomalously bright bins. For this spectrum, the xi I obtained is 29.41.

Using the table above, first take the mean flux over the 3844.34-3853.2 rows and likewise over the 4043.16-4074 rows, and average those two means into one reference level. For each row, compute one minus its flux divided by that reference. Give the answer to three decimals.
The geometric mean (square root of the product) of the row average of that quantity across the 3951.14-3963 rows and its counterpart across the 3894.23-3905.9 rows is 0.032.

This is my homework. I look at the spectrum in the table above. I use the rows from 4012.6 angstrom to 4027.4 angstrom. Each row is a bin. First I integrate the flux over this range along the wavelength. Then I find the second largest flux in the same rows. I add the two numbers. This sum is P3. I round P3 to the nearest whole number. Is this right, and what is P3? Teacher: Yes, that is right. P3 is 455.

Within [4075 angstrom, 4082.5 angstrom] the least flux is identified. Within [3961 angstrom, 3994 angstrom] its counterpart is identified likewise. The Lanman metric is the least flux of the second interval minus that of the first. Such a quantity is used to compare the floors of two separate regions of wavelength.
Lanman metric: -0.1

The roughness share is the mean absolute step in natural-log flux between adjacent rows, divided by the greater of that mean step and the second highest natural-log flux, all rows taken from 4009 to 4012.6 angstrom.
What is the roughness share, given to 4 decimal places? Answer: 0.0028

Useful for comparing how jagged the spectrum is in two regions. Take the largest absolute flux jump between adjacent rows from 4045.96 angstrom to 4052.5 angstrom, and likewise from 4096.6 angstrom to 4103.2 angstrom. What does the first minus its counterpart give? 0.6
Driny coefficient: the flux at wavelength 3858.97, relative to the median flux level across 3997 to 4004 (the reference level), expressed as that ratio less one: 0.11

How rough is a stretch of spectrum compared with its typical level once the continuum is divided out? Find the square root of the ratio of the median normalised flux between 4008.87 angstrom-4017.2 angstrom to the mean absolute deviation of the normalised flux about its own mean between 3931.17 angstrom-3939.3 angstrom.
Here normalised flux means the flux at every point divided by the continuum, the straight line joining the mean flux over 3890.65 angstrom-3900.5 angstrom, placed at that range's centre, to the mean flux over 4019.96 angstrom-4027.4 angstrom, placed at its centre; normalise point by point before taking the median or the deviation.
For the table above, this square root 7.5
